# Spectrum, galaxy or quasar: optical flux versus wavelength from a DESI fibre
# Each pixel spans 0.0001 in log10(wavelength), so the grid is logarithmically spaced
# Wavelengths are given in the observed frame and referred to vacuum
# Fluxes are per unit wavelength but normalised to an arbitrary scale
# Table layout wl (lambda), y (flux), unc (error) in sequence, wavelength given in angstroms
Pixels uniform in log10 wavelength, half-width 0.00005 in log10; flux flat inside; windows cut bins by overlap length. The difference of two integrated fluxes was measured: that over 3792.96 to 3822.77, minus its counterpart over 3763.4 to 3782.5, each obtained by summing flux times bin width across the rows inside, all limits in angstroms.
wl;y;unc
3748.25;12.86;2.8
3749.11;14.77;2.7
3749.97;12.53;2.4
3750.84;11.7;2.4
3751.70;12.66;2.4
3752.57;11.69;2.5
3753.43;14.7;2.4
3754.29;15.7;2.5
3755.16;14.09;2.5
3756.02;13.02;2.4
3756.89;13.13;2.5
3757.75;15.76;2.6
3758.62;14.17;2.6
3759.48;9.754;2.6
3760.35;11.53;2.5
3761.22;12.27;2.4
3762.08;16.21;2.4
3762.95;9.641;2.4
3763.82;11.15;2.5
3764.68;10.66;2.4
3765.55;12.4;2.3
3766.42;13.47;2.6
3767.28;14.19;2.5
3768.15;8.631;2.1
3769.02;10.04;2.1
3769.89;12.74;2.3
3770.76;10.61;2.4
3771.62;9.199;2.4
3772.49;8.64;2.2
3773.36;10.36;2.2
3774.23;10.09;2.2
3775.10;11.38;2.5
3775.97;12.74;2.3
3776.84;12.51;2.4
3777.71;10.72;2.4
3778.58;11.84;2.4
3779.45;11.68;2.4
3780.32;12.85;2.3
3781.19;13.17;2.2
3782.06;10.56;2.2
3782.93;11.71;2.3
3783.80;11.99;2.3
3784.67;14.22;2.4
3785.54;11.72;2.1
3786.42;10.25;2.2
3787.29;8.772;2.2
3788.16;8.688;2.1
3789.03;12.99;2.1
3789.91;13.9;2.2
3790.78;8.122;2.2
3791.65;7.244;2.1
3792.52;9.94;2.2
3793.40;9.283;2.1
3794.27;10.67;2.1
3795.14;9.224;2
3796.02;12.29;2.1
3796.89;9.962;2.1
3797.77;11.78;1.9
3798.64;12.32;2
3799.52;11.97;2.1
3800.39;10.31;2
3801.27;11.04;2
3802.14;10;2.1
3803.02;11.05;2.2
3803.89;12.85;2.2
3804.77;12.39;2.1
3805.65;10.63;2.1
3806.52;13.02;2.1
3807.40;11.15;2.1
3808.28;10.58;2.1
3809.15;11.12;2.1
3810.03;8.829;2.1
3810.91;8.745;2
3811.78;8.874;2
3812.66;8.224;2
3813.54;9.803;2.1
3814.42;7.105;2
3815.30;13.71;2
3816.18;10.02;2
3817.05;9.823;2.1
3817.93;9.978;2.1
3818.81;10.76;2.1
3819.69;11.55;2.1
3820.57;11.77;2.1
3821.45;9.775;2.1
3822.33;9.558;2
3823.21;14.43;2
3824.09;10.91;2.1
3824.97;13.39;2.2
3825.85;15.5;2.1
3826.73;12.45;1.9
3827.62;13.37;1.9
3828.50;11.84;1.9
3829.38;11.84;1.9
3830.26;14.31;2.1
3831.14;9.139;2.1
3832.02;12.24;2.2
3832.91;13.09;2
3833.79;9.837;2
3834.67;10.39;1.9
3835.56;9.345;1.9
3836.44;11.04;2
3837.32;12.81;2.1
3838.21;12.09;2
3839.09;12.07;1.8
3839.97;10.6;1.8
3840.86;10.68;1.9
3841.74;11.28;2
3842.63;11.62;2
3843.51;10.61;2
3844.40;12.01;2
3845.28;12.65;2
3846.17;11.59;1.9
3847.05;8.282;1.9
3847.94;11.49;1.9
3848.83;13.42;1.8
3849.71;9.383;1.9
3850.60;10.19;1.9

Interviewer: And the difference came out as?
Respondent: 99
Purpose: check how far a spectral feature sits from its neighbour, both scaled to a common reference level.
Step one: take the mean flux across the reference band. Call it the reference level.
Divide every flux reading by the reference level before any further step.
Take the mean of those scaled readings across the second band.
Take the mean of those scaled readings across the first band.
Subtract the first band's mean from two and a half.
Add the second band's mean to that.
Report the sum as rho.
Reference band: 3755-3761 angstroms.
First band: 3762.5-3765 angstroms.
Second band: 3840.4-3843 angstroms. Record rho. 2.55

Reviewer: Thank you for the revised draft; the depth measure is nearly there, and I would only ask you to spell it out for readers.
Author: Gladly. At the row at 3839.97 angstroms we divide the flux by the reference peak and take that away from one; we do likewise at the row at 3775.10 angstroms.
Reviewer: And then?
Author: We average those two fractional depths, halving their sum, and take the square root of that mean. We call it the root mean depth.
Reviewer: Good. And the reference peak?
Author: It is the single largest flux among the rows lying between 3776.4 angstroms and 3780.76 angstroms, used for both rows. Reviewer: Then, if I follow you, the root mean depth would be 0.38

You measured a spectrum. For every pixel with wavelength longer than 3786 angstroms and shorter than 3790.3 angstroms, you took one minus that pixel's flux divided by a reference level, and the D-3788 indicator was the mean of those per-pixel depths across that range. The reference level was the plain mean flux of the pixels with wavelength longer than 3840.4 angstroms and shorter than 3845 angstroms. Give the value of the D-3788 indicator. 0.03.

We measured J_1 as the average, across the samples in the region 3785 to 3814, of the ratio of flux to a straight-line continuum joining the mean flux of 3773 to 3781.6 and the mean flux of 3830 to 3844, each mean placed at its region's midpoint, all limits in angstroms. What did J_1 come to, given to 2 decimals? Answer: 0.91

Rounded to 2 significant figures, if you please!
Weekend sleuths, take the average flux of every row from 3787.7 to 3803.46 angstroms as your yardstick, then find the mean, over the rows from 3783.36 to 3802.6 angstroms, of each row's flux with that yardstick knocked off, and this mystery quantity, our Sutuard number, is 0.16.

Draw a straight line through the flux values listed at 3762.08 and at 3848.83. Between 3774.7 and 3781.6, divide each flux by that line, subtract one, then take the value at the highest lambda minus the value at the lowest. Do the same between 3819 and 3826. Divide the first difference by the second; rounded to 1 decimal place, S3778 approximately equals 0.4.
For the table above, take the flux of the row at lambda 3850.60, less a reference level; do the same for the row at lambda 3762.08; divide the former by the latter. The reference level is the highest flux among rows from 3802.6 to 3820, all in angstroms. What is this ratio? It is -1.4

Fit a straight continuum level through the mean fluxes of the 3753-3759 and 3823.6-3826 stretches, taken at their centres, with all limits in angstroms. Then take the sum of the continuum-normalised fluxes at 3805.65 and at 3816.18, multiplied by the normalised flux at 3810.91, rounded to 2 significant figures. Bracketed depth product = 1.0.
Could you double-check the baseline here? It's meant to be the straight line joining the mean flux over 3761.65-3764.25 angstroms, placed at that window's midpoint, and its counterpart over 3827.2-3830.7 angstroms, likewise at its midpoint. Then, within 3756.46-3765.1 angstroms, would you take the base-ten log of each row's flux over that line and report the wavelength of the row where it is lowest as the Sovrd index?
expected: 3762.95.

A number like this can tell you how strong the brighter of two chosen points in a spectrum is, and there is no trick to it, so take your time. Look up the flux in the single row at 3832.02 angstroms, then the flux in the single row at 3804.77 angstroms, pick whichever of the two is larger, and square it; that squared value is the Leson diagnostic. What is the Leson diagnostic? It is 154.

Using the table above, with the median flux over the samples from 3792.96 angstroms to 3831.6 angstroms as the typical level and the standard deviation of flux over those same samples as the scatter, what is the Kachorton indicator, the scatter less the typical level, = -9.2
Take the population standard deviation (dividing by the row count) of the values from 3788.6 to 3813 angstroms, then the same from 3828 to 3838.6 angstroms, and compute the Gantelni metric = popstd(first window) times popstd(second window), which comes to 2.5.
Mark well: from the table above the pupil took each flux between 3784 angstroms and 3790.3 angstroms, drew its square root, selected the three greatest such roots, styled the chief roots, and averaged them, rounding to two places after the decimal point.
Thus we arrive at 3.70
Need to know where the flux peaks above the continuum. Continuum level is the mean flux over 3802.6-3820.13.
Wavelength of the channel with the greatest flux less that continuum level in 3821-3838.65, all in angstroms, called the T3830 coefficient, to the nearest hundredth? 3825.85 angstroms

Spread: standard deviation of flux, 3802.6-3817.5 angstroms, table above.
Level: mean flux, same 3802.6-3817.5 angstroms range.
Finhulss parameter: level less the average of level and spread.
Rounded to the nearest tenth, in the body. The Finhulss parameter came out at 4.3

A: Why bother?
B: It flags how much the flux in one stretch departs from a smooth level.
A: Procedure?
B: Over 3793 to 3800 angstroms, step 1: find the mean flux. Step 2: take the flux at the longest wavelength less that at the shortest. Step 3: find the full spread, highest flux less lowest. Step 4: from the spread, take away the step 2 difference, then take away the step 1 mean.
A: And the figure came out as -10.5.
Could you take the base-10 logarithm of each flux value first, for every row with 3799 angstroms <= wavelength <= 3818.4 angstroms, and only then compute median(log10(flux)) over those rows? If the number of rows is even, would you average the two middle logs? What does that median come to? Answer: 1.02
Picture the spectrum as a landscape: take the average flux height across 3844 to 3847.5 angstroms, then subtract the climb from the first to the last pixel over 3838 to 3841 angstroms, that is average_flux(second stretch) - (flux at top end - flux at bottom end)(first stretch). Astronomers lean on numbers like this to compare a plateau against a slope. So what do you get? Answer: 12.5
